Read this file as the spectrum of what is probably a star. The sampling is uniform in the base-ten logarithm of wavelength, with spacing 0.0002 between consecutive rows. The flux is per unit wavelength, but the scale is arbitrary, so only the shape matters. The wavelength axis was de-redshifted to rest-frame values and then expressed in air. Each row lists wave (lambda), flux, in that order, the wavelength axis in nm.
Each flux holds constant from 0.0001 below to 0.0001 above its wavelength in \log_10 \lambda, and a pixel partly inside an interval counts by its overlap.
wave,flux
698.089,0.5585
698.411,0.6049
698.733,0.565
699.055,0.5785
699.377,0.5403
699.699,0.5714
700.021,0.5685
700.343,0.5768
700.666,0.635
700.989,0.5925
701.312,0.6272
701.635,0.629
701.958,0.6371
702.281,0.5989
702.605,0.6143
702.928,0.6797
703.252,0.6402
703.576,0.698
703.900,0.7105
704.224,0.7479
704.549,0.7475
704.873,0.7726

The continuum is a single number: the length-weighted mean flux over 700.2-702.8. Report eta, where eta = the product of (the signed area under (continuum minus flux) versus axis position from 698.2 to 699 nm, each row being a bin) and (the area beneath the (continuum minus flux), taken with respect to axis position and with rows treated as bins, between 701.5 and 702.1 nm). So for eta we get -0.0003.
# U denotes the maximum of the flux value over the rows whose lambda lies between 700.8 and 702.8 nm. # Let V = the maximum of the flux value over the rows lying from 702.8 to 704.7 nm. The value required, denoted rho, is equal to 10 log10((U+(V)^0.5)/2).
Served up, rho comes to -1.24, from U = 0.6371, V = 0.7479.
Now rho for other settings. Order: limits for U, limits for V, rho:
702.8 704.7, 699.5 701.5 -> -1.12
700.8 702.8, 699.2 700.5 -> -1.56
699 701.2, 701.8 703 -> -1.37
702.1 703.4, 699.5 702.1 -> -1.31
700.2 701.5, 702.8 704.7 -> -1.25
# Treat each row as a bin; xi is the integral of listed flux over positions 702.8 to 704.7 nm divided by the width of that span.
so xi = 0.70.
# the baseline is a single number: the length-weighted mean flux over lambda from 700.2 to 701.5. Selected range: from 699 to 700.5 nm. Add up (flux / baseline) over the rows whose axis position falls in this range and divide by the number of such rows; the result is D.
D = 0.93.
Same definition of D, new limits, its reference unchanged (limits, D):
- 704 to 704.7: 1.23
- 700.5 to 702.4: 1.02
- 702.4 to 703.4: 1.06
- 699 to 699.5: 0.92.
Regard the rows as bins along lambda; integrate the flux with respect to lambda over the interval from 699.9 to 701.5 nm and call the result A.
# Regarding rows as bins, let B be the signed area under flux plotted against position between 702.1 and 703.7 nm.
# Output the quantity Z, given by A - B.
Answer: -0.07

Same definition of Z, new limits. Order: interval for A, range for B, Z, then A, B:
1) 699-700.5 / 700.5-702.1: -0.15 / 0.85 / 1.00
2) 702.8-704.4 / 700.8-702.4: 0.12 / 1.11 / 0.99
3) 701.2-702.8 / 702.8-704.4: -0.12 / 1.00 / 1.11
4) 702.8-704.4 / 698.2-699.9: 0.14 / 1.11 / 0.97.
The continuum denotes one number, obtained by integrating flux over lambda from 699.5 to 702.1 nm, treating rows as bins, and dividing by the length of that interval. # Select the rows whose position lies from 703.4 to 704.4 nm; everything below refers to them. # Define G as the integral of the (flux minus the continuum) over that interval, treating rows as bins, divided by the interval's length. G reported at 0.11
